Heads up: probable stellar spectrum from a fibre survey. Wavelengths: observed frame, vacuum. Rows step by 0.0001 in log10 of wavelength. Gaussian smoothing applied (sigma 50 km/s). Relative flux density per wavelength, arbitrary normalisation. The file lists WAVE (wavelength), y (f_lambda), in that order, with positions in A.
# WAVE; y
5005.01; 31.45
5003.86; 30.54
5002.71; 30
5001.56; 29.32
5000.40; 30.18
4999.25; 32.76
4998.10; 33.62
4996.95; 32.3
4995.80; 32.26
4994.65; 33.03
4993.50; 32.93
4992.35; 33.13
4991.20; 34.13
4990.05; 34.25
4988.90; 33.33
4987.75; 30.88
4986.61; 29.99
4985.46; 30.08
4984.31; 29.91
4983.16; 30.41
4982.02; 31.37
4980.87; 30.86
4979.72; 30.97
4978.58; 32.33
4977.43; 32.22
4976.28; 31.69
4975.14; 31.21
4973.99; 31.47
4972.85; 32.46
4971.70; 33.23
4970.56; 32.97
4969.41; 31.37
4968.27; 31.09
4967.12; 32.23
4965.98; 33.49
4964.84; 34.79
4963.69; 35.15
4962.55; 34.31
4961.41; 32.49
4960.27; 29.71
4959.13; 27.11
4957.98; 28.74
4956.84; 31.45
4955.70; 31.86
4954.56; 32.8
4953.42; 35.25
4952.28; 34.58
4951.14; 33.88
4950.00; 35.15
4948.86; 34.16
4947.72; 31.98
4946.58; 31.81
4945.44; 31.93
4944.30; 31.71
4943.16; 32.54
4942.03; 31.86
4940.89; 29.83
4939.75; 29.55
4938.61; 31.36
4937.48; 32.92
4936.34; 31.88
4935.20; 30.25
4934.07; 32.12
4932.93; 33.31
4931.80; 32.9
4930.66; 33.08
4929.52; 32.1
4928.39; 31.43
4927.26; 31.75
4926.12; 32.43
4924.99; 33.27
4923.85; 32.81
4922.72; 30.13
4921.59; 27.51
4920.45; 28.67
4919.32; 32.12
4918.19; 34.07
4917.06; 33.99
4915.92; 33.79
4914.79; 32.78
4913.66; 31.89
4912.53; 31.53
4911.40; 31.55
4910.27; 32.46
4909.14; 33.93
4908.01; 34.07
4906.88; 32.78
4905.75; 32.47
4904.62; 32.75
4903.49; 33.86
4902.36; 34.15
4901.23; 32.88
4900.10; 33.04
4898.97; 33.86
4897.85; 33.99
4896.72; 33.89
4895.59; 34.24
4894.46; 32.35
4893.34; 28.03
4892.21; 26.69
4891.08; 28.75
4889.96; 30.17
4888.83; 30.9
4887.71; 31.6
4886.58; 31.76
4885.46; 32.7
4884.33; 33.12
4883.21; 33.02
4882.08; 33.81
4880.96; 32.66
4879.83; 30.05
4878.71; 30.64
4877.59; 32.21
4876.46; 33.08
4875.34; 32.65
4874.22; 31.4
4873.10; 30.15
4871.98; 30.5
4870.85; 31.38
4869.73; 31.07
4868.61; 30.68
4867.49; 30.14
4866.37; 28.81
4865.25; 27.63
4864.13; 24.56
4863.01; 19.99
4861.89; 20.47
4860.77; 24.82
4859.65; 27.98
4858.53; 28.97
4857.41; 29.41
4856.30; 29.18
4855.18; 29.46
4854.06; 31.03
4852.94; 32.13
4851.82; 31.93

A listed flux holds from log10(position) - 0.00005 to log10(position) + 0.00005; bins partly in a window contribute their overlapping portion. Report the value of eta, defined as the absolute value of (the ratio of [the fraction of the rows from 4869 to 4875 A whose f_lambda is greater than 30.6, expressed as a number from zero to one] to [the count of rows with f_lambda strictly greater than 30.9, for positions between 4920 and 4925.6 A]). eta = 0.30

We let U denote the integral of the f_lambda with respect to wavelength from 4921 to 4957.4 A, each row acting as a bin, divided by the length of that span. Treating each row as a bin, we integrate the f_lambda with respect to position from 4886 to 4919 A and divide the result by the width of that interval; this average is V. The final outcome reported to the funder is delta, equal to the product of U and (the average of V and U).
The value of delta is 1038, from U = 32.2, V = 32.4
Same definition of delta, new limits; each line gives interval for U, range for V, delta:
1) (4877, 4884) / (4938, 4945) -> 1015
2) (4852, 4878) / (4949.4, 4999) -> 890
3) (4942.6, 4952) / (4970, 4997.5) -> 1069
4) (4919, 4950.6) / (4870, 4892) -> 1007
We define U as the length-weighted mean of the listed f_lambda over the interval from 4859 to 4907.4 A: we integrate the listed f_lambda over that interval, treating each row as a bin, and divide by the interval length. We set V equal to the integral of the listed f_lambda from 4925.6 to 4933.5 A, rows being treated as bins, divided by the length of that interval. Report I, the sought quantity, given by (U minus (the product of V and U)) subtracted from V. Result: 998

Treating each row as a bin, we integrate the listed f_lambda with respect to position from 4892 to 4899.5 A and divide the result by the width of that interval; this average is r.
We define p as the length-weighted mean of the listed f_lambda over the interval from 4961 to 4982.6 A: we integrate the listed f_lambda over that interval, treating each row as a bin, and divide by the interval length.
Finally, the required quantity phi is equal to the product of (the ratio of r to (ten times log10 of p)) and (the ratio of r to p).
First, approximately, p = 32.41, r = 32.1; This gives 2.11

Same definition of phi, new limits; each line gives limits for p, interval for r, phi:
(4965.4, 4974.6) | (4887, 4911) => 2.13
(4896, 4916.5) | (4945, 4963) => 2.08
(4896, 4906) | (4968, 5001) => 2.00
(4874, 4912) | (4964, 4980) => 2.15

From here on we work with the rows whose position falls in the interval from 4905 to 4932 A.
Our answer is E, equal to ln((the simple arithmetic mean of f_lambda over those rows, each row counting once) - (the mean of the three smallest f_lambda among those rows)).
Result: 1.2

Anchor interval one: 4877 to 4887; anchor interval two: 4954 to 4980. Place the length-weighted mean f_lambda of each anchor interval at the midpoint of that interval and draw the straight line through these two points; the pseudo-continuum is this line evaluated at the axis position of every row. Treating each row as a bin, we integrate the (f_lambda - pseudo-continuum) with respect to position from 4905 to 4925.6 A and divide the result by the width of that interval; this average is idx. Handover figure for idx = 0.1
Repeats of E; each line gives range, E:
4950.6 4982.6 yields 1.3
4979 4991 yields 0.2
